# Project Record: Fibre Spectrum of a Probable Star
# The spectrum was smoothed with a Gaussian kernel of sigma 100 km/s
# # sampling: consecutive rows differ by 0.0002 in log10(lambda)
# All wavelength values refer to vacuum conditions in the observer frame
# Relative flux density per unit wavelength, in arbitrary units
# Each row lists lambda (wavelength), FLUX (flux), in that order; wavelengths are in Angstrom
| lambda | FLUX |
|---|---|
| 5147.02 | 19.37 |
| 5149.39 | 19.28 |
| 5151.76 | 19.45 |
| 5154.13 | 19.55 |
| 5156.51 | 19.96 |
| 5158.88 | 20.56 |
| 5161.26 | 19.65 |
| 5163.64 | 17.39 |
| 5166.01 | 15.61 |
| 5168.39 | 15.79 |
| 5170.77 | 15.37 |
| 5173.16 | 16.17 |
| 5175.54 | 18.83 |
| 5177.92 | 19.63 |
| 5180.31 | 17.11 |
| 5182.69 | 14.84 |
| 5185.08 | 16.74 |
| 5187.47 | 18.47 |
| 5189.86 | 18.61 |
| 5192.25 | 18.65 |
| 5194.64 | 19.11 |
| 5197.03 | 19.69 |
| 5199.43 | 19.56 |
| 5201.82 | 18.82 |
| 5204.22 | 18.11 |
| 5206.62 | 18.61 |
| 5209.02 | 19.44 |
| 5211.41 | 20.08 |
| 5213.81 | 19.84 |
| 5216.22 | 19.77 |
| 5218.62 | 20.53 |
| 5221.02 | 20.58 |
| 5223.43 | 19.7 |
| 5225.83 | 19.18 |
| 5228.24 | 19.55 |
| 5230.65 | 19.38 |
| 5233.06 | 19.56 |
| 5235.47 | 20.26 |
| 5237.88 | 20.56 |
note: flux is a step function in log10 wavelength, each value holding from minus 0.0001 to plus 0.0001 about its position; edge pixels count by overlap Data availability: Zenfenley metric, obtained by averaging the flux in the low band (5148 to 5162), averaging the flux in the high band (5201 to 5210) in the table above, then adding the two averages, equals 38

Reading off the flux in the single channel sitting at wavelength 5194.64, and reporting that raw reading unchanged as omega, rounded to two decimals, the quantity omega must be 19.11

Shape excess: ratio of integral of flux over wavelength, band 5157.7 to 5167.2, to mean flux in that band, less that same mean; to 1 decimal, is -8.8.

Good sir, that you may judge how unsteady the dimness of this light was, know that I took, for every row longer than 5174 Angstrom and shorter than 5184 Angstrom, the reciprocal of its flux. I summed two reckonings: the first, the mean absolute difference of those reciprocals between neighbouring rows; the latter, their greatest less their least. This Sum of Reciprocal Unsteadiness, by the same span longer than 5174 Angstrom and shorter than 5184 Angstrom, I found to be 0.023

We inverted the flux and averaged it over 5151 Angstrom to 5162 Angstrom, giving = 0.0504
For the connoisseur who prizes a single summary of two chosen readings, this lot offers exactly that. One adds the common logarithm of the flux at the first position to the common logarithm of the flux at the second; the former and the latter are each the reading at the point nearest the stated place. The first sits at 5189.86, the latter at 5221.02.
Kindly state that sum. 2.58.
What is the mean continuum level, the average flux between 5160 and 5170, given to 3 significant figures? 17.1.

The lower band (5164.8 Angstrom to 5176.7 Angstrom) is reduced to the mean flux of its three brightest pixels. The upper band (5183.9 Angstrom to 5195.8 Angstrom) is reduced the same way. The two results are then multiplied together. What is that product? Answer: 318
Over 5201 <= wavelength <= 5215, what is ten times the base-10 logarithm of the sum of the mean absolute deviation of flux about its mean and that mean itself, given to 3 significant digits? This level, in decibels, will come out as 13.0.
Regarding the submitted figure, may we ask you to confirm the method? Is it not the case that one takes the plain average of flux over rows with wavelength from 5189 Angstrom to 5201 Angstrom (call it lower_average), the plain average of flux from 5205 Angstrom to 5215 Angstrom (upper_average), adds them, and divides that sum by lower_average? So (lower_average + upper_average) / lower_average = 2.02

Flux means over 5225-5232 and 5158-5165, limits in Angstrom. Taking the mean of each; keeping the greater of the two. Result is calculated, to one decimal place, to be 19.4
